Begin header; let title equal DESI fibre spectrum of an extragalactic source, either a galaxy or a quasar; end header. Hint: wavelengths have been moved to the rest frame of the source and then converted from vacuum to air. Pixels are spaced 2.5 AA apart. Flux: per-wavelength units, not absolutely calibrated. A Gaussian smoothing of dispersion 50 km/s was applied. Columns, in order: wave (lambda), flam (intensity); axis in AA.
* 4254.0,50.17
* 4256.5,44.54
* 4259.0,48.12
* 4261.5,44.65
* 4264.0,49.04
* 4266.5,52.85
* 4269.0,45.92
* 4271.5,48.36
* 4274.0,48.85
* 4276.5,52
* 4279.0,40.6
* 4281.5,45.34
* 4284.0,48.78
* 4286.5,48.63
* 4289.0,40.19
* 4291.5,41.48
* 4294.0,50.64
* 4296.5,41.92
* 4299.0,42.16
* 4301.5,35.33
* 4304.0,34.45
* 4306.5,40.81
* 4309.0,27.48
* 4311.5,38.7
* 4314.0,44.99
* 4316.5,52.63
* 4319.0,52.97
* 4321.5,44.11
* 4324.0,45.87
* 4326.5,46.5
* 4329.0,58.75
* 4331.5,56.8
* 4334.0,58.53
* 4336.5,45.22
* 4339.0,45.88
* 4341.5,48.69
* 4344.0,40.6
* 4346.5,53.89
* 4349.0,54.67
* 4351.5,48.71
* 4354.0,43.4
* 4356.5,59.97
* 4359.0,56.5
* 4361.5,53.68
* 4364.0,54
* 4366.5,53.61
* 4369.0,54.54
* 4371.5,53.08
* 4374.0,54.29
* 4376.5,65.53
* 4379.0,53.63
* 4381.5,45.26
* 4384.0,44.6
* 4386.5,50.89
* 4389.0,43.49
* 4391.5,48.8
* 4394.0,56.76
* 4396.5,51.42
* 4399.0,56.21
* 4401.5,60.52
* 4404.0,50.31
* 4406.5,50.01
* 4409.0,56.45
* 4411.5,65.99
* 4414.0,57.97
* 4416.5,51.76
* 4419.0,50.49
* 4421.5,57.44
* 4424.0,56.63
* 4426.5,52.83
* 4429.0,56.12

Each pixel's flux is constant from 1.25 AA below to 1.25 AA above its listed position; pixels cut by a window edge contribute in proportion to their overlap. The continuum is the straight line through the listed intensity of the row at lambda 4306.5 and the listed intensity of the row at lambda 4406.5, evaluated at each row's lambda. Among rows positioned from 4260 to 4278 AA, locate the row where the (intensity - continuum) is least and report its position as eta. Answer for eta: 4261.5 AA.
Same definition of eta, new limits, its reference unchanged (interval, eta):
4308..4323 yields 4309.0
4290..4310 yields 4309.0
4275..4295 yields 4289.0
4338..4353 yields 4344.0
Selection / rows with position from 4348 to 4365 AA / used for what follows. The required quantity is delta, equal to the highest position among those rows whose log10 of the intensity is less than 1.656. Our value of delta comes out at 4354.0 AA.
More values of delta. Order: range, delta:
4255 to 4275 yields 4261.5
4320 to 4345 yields 4344.0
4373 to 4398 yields 4389.0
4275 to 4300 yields 4299.0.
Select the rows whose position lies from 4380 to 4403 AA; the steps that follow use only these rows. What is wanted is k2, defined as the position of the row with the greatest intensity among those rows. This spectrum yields 4401.5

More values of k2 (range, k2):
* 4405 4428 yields 4411.5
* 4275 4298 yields 4276.5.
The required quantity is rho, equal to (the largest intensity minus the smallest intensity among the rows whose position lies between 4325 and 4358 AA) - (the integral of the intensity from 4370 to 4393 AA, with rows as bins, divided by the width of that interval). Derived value -32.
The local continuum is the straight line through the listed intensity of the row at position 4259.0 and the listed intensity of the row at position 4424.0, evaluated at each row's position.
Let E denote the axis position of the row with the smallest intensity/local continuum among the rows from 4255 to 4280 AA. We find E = 4279.0 AA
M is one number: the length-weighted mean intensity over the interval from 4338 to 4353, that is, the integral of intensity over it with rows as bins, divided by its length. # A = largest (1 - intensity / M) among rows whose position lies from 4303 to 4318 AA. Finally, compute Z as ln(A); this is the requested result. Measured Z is -0.8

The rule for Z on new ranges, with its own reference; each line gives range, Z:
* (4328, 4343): -2.6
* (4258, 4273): -2.5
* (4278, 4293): -1.7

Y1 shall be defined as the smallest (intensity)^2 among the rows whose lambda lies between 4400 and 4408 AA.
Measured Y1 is 2501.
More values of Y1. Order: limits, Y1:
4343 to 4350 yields 1648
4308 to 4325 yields 755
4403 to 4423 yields 2501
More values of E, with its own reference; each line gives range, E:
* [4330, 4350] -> 4344.0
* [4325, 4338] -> 4336.5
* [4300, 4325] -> 4309.0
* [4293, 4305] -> 4304.0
